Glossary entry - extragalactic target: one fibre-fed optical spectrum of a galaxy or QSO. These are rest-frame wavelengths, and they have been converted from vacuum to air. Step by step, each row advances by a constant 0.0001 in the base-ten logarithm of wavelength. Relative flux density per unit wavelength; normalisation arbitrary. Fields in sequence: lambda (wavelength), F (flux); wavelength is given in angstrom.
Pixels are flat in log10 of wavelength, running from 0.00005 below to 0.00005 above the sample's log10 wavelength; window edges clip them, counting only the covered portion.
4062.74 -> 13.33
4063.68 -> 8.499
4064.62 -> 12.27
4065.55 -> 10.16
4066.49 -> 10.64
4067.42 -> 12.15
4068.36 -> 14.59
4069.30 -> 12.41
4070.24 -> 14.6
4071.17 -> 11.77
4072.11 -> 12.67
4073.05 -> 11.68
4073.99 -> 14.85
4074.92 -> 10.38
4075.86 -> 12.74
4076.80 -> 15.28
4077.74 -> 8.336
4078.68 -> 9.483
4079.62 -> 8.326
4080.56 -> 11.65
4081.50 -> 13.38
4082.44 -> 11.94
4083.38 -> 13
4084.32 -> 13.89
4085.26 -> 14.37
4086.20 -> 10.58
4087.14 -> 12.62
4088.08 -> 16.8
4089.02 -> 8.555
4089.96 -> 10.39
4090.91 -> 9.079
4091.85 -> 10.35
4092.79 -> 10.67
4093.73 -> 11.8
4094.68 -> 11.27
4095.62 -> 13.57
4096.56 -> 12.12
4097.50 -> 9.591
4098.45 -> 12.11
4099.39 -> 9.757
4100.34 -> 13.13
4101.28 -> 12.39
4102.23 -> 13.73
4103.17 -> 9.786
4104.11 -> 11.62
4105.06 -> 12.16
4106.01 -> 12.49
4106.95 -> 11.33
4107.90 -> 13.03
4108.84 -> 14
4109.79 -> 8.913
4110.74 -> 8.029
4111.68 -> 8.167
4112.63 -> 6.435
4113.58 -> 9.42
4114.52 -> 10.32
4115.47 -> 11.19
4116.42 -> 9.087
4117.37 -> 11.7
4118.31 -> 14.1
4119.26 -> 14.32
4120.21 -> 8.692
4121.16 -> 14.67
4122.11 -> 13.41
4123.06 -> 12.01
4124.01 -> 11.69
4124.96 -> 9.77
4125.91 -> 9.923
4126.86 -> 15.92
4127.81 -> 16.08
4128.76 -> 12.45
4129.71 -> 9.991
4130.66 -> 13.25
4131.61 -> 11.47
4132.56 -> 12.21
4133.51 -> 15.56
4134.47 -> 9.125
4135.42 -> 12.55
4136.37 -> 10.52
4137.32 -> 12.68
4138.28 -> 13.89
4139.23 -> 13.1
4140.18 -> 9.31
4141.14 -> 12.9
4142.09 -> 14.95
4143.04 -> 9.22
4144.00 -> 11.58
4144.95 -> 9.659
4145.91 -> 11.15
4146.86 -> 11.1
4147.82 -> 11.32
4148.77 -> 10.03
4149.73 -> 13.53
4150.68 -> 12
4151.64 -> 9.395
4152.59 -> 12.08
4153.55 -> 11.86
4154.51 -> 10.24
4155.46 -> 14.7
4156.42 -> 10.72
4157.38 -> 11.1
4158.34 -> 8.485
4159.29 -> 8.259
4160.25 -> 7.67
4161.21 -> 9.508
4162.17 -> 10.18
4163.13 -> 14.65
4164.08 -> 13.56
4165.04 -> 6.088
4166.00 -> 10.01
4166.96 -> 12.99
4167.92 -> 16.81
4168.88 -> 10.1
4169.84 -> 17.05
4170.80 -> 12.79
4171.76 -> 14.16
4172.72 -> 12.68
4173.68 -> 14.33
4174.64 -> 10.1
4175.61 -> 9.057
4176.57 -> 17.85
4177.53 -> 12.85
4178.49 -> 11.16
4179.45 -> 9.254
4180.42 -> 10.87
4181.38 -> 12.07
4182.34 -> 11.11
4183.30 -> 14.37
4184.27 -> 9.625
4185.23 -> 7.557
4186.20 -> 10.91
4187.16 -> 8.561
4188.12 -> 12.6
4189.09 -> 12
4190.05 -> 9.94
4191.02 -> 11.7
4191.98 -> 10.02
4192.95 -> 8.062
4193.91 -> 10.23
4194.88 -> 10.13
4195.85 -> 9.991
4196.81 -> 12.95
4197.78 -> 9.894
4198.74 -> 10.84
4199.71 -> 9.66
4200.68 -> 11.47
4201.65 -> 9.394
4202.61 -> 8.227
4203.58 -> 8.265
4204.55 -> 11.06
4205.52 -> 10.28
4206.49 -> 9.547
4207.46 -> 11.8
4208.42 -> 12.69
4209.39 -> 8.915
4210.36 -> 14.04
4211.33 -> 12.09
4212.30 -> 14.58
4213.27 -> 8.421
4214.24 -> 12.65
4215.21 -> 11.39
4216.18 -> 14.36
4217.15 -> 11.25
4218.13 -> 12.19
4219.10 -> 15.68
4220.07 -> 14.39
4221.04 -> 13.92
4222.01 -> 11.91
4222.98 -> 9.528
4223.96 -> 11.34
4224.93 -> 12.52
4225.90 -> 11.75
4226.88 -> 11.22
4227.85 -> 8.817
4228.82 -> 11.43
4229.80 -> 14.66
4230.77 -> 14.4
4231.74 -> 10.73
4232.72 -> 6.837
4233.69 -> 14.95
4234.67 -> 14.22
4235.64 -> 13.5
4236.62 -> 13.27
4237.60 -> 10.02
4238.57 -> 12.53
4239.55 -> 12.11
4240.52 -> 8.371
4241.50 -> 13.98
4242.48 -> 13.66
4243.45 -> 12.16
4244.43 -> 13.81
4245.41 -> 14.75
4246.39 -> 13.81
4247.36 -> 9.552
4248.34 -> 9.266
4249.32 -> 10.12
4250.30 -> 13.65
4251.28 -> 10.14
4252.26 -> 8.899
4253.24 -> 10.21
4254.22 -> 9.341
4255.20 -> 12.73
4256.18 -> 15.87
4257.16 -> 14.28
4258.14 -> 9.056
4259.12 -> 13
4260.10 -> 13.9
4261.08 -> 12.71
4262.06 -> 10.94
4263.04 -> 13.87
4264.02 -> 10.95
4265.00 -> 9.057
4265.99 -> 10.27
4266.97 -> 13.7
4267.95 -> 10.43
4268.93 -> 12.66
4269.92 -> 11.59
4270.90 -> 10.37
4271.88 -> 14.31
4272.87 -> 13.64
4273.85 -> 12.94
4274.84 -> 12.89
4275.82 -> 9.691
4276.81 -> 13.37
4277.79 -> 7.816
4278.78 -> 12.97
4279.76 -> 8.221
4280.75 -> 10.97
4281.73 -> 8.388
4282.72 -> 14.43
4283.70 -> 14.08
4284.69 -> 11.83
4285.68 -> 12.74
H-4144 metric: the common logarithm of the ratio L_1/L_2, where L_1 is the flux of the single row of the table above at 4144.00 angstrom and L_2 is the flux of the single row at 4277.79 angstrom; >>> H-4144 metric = 0.17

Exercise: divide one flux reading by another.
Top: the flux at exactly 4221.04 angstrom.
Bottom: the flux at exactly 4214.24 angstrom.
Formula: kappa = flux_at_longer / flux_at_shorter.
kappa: 1.10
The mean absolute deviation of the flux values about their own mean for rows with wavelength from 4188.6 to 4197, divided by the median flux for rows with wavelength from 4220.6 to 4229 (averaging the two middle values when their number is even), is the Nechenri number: 0.10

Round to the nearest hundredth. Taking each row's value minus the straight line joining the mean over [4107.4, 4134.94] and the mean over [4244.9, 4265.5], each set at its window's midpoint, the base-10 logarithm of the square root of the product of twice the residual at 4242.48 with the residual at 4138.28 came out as 0.48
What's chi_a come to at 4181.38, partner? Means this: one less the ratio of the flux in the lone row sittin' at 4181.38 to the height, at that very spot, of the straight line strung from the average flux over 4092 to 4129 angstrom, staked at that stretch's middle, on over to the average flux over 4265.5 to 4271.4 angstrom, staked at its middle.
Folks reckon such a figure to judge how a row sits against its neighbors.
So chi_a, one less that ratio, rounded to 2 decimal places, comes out -0.05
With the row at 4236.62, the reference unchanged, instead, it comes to -0.15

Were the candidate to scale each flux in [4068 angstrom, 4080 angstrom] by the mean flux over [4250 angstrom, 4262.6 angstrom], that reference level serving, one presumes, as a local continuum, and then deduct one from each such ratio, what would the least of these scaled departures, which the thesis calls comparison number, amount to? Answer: -0.30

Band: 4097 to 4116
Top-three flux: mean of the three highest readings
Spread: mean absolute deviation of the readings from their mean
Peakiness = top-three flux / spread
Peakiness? 7.8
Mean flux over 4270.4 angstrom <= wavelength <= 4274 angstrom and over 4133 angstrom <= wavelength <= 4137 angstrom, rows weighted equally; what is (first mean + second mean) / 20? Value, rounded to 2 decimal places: 1.24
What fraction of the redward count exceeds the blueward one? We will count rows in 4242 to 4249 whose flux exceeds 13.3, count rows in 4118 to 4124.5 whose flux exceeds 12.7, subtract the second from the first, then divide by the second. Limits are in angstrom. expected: 0.0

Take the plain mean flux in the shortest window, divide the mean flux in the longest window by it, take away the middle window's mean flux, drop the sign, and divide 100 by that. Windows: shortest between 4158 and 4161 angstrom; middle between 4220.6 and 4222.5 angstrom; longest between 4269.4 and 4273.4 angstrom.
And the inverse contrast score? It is 8.8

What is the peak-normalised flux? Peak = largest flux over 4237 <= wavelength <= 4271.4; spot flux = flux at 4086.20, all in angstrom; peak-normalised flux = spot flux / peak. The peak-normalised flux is 0.67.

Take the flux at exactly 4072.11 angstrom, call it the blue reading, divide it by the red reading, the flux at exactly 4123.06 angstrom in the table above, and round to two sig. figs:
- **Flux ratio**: 1.1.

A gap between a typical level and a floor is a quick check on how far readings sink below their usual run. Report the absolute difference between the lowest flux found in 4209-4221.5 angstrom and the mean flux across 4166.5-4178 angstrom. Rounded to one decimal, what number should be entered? 5.0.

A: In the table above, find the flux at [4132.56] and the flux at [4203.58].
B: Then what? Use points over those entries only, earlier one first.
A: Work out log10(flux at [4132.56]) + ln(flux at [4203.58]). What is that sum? 3.20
